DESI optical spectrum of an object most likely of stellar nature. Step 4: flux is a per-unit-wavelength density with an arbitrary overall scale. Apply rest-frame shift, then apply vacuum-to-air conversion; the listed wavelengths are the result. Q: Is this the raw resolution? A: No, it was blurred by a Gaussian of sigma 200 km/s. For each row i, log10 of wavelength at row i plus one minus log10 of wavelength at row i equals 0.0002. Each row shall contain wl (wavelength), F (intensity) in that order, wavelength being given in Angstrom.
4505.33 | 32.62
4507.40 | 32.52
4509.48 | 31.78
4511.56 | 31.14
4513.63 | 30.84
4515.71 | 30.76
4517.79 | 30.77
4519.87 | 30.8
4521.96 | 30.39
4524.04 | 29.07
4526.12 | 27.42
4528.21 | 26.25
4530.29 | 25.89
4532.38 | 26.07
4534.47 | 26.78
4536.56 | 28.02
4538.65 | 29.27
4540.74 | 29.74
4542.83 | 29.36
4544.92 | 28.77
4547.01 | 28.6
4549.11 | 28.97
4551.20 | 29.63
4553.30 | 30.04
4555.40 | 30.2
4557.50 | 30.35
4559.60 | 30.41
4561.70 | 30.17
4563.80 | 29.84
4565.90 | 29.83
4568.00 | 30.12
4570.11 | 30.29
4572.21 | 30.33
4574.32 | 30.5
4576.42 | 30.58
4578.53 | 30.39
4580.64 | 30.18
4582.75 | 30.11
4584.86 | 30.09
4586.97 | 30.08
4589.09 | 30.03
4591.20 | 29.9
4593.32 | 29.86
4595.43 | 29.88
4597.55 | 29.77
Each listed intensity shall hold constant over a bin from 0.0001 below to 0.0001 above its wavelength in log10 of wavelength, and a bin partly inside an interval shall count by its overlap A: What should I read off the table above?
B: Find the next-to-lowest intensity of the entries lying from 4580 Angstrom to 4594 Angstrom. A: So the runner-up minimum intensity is 29.9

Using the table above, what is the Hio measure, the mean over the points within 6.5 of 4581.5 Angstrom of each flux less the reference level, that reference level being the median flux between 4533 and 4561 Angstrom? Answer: 0.9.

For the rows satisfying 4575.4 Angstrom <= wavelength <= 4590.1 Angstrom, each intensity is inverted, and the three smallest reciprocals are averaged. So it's 0.0329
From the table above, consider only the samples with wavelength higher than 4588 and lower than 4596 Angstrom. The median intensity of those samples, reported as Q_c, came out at 29.9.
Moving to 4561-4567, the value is 29.8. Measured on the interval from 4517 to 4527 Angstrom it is 30.4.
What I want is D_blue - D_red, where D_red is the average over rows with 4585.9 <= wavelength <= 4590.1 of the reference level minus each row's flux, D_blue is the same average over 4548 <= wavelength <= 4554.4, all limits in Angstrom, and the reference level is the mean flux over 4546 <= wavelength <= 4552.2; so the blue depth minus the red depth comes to 0.5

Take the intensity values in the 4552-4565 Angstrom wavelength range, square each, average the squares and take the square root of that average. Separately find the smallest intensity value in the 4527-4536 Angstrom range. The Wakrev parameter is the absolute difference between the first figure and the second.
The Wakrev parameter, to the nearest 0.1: 4.3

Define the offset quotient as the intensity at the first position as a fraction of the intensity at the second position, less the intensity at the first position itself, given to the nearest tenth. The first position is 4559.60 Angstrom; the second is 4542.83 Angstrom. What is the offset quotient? -29.4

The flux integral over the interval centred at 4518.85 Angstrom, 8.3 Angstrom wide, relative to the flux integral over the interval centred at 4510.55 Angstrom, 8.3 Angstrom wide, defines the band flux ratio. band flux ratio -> 0.97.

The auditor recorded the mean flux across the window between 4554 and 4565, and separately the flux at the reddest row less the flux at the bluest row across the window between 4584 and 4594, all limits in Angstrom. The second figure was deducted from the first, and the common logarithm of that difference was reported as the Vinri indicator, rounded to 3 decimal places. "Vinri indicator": 1.483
